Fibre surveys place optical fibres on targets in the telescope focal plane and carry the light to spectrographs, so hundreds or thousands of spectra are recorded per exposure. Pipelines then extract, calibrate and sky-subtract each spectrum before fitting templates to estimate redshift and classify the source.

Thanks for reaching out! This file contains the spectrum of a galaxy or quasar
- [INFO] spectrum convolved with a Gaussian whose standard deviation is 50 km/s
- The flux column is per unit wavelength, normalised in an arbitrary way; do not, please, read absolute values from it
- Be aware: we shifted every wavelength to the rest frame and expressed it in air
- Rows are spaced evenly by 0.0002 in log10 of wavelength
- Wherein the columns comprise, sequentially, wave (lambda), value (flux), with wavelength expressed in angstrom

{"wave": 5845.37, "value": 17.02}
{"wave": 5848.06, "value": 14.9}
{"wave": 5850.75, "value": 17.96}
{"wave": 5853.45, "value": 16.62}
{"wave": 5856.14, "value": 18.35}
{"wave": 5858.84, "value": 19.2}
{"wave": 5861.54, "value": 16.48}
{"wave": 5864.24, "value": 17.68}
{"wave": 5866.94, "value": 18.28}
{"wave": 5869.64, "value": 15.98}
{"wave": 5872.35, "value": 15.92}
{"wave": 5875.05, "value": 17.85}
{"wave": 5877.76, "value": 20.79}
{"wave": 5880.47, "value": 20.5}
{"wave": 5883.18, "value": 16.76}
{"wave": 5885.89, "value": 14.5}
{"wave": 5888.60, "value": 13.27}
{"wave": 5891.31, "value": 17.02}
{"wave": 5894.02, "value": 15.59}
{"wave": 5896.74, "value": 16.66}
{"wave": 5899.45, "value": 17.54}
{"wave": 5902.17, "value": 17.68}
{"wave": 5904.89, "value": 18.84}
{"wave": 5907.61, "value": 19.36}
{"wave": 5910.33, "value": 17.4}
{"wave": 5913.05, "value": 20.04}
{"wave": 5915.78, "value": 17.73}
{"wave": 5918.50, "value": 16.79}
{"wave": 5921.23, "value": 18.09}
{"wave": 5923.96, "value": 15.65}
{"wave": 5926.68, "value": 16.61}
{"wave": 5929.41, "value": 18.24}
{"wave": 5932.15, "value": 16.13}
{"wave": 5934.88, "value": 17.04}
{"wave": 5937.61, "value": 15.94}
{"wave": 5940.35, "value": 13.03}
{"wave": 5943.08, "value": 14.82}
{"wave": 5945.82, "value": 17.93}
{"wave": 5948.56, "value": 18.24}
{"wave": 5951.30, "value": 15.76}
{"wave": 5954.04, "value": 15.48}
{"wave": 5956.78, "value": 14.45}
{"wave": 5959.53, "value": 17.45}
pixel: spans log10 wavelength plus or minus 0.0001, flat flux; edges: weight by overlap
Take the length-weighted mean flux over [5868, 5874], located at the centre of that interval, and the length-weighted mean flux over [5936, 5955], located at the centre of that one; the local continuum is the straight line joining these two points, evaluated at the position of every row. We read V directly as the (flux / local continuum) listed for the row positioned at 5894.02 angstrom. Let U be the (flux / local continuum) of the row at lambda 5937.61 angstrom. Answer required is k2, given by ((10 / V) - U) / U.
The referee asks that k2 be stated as 9.3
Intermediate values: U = 1.00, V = 0.97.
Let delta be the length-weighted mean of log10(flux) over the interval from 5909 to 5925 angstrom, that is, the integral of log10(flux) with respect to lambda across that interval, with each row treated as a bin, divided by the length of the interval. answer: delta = 1.25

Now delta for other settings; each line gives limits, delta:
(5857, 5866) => 1.25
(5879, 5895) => 1.21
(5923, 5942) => 1.20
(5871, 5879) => 1.26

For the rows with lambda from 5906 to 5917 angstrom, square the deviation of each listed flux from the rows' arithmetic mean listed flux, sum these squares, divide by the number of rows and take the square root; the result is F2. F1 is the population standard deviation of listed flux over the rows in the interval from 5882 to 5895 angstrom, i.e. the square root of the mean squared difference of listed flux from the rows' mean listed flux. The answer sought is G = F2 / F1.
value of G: 0.8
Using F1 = 1.40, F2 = 1.1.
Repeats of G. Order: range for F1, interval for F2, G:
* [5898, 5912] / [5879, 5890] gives 3.5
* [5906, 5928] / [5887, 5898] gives 1.1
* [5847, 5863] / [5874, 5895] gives 1.8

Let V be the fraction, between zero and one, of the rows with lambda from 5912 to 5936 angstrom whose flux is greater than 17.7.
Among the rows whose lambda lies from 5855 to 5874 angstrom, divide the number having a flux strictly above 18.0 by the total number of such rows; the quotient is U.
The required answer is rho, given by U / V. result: 1.0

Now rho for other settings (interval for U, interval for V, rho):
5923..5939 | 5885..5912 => 0.8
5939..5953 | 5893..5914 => 0.5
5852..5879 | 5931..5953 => 1.6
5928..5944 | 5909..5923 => 0.3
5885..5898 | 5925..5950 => 0.0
